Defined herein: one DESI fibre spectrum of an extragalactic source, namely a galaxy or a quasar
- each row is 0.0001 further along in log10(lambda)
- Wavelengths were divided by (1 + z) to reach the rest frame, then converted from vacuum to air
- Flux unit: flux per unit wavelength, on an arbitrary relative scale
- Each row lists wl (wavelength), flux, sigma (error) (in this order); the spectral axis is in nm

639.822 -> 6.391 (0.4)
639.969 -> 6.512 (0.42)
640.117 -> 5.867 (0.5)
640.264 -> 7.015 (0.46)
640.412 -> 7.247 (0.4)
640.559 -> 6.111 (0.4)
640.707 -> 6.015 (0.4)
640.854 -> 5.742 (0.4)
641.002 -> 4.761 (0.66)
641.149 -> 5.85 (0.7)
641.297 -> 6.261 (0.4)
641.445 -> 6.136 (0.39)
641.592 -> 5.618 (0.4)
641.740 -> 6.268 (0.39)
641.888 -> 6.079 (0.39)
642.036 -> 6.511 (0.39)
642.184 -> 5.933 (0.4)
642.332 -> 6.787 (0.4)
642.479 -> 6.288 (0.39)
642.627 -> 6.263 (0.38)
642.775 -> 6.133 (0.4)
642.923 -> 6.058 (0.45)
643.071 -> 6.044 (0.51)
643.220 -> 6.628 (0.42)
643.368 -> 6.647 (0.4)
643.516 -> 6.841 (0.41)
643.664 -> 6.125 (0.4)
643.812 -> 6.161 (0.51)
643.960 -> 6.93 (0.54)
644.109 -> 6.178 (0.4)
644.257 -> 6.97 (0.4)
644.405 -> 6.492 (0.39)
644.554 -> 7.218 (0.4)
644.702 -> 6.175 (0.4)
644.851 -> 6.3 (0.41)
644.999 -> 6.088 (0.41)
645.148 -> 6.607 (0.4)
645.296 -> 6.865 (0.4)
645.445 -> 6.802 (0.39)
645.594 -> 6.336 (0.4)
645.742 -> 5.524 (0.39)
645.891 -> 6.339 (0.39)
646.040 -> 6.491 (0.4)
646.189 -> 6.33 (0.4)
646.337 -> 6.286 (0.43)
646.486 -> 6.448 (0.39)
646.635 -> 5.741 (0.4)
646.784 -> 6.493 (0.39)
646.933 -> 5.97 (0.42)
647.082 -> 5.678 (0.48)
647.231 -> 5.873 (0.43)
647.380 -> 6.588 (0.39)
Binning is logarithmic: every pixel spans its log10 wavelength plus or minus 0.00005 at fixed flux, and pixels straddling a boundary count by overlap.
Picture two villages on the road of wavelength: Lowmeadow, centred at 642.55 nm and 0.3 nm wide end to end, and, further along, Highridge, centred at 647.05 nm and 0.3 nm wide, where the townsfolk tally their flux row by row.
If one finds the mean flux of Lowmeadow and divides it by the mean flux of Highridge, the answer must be 1.08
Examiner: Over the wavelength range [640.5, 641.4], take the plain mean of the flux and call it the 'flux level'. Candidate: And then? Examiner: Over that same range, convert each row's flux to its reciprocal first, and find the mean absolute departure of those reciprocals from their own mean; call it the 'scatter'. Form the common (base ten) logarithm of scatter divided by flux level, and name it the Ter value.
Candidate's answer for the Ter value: -2.68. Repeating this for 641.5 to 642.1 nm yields -2.92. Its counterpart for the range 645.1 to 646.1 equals -2.91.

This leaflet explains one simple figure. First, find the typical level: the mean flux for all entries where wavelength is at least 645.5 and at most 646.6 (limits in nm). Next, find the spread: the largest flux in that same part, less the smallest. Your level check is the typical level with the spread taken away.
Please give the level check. 5.28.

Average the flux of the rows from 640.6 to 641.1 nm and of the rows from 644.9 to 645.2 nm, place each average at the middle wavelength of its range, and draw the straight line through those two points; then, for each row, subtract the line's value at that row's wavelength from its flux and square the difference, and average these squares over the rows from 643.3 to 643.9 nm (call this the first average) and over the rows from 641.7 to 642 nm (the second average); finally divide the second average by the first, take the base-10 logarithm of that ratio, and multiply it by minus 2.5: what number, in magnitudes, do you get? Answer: 0.1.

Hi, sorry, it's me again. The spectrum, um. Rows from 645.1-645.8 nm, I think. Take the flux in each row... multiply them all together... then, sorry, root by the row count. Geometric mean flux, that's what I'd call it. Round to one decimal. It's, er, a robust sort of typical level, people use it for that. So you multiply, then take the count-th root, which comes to 6.4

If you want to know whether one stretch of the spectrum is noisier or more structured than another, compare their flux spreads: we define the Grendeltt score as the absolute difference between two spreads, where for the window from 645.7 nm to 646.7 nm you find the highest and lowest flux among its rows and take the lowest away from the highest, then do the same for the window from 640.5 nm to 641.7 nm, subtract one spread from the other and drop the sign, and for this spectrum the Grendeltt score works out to 0.53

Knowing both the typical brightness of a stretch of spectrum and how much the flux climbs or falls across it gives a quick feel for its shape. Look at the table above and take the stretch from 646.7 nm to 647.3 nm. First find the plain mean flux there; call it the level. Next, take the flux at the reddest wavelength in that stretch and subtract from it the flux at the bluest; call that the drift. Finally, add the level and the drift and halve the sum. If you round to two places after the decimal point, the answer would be 2.69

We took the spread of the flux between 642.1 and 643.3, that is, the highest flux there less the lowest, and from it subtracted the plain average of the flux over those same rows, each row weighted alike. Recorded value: -5.4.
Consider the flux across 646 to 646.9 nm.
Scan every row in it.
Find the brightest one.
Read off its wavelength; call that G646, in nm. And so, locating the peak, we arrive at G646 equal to 646.784 nm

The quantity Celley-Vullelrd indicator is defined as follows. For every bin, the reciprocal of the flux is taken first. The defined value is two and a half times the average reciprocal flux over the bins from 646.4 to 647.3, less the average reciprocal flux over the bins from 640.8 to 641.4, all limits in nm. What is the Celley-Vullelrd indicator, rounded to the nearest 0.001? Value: 0.237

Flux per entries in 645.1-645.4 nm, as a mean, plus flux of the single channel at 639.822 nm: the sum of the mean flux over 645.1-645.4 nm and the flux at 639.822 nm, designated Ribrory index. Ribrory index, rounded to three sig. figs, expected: 13.1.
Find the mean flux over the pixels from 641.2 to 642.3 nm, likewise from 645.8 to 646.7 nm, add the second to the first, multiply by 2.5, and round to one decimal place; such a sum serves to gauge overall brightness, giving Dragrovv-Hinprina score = 31.0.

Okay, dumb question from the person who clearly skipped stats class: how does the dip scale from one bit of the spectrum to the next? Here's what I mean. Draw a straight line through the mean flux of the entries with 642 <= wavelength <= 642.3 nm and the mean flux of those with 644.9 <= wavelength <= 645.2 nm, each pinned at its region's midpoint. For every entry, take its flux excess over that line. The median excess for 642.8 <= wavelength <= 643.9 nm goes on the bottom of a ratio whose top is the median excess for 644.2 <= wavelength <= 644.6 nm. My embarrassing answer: -4.9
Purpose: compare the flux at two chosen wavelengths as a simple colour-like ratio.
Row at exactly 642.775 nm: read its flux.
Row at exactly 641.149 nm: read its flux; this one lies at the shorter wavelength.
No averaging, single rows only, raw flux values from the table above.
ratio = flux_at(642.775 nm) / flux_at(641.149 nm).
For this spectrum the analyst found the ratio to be 1.05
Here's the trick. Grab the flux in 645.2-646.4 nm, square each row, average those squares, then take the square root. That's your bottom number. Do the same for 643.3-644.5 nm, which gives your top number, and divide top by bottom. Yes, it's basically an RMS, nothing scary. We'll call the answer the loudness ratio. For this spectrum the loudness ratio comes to 1.03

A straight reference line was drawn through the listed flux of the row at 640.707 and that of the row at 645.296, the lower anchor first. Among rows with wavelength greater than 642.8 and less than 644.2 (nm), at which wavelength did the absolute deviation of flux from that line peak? 644.109 nm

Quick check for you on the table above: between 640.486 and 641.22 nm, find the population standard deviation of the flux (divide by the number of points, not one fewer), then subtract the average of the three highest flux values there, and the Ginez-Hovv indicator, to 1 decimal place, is -5.5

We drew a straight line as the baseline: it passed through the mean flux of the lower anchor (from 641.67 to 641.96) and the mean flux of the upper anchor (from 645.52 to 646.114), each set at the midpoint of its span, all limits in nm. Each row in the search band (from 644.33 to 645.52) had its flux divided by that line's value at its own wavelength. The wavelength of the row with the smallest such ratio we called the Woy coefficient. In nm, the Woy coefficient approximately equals 644.999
